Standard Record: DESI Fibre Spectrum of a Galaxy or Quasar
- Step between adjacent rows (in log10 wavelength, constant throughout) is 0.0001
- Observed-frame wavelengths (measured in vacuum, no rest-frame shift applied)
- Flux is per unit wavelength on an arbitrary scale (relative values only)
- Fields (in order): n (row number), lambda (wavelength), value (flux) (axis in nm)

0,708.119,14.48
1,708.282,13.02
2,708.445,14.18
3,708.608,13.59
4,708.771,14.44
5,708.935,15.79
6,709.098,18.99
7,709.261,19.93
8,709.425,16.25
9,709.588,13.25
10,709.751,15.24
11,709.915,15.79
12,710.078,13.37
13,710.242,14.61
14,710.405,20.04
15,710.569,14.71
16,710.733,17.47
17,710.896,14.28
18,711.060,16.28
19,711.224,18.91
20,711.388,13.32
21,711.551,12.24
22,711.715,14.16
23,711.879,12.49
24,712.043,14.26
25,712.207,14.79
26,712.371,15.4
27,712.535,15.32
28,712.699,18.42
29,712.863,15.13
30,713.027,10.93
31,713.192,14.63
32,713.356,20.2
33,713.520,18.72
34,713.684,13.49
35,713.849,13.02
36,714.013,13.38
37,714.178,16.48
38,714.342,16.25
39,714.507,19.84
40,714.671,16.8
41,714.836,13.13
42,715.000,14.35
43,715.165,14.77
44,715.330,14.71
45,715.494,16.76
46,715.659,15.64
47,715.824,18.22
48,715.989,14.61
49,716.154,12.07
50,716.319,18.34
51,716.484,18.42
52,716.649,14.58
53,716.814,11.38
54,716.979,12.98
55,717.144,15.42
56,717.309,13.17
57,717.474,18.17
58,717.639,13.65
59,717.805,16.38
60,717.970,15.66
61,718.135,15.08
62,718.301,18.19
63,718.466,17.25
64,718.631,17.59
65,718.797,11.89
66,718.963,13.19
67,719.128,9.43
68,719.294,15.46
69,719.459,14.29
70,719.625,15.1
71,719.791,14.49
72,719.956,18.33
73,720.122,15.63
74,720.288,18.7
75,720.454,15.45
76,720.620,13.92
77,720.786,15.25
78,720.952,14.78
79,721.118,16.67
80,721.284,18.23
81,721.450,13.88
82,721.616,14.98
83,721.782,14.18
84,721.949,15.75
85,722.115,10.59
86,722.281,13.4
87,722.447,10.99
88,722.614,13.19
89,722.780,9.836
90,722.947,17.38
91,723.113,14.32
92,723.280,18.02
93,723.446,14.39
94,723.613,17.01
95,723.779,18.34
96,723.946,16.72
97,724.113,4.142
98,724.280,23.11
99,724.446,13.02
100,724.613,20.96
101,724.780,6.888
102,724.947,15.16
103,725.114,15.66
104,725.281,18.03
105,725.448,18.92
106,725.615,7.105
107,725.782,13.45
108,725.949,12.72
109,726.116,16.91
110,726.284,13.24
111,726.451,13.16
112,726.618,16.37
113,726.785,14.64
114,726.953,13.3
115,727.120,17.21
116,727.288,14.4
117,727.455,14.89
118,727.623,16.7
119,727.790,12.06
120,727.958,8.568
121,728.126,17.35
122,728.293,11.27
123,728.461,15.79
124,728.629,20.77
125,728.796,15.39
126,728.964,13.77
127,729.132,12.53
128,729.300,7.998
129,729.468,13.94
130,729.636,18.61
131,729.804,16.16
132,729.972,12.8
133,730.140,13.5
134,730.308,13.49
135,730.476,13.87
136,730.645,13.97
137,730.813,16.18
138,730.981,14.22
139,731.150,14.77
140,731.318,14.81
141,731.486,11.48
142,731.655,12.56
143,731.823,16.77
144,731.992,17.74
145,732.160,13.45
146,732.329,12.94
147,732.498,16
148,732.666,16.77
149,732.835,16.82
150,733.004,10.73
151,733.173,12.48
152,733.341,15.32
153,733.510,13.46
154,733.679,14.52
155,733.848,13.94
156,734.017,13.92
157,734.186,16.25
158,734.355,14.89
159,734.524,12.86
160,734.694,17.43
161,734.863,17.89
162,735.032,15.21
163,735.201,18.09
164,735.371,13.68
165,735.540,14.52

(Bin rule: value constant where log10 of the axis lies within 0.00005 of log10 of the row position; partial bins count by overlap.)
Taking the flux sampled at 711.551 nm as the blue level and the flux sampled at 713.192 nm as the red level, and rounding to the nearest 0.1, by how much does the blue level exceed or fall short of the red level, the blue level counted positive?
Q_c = -2.4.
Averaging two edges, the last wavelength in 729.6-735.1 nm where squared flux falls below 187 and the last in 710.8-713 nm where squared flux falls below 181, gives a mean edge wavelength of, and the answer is 723.20 nm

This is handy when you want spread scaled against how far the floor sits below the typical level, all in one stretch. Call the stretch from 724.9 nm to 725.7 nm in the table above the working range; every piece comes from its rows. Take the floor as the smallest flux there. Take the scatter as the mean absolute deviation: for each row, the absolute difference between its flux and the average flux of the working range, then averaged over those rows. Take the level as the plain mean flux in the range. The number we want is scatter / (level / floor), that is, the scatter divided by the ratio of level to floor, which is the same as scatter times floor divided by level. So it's 1.49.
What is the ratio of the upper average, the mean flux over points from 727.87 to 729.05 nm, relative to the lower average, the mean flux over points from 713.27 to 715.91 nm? 0.92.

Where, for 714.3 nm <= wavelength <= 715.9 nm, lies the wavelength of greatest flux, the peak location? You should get 714.507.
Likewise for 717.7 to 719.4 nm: 718.301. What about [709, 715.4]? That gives 713.356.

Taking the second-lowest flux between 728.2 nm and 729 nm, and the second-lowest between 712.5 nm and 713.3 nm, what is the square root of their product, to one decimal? 14.2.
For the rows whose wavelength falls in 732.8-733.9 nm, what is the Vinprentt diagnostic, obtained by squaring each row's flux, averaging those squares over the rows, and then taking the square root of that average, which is 14.0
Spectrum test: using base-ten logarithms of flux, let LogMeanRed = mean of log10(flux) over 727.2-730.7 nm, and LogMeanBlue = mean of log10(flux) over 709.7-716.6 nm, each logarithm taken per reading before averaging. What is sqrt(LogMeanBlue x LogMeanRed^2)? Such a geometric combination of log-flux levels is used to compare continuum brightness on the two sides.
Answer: 1.24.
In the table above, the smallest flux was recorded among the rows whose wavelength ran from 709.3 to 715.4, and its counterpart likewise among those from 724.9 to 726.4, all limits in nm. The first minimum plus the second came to 18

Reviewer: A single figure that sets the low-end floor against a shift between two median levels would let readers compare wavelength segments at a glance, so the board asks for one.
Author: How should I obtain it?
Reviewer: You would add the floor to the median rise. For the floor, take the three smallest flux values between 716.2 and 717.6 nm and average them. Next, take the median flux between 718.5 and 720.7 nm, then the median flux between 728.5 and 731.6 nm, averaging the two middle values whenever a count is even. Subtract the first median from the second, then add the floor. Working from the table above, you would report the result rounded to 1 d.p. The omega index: 11.4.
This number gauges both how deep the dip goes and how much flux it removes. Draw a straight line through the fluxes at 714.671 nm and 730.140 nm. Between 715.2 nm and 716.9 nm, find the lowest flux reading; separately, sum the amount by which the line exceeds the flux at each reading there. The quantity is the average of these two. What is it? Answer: 11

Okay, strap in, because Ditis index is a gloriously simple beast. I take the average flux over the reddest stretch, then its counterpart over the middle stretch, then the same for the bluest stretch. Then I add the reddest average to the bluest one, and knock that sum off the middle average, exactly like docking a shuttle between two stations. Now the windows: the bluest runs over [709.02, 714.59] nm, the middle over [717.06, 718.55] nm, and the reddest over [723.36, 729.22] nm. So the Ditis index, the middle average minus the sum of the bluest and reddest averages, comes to -14.4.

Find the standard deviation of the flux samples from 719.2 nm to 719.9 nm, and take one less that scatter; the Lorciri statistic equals 0.5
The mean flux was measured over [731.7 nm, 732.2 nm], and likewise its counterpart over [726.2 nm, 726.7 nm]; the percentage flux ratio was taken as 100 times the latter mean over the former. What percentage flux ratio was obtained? 89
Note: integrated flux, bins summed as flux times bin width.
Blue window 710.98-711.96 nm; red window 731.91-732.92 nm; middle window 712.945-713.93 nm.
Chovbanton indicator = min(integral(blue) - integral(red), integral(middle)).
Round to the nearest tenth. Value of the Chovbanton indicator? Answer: -1.5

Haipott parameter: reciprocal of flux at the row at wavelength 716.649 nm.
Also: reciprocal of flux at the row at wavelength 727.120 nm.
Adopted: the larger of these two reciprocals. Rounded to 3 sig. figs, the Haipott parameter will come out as 0.0686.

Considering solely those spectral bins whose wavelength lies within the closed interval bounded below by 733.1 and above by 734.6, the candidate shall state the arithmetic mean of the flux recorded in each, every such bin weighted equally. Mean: 14.2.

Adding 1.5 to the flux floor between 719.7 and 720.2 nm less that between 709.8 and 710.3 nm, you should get 3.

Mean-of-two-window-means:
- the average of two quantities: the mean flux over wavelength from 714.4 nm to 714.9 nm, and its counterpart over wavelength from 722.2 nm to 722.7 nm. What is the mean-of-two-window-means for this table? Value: 14.6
